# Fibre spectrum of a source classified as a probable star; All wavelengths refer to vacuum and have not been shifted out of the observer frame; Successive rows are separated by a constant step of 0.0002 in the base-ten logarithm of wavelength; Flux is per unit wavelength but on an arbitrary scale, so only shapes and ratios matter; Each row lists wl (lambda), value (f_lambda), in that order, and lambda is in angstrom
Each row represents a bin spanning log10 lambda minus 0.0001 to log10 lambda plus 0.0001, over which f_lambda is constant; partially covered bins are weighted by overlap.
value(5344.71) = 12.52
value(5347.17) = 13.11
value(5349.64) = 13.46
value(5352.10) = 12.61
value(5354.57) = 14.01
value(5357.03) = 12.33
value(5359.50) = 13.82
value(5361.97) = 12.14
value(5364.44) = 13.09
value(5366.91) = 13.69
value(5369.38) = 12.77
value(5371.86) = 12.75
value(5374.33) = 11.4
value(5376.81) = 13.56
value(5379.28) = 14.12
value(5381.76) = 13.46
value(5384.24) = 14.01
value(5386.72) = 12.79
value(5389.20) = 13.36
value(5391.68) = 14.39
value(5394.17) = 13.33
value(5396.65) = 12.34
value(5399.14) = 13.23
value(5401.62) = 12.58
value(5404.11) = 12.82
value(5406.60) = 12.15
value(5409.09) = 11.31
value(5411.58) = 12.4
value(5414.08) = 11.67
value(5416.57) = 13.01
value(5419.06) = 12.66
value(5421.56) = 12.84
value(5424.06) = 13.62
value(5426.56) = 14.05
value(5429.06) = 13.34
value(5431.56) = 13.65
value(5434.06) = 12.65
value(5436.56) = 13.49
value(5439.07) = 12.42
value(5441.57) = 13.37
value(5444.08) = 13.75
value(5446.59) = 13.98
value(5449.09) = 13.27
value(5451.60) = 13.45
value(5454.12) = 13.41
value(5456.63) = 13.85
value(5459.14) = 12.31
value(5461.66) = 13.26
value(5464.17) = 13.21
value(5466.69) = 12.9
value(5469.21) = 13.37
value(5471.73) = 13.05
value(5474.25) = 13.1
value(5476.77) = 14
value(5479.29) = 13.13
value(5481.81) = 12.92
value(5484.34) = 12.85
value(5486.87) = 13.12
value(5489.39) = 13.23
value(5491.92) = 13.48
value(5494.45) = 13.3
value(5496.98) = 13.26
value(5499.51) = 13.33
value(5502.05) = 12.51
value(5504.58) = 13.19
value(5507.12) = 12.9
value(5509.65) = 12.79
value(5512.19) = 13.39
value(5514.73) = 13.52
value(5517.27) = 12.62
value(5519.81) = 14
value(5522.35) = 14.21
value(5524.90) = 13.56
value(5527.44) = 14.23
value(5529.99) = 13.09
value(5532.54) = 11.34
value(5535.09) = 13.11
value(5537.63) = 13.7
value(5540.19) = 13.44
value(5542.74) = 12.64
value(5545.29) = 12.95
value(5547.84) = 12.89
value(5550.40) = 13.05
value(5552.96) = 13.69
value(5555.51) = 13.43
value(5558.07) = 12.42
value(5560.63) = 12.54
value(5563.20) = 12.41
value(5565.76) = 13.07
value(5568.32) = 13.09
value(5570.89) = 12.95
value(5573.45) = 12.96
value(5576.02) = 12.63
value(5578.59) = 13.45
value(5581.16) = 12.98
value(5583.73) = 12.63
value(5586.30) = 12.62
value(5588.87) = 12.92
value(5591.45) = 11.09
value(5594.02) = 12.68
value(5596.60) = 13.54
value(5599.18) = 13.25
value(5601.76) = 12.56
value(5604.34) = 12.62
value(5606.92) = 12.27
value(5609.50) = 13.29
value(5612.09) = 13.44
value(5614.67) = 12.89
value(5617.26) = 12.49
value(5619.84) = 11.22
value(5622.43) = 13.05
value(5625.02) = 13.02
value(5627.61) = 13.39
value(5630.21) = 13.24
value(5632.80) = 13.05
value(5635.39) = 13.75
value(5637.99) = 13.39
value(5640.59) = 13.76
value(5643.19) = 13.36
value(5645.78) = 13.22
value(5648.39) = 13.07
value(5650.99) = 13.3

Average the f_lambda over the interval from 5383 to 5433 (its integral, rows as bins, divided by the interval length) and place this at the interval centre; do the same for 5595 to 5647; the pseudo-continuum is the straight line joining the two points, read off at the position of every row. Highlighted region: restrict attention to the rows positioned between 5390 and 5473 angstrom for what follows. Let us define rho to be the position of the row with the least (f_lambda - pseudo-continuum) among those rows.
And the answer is 5409.09 angstrom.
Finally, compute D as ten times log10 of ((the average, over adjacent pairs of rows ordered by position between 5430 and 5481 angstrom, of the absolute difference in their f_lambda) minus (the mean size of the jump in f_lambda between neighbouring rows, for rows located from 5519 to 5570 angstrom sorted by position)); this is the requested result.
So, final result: -23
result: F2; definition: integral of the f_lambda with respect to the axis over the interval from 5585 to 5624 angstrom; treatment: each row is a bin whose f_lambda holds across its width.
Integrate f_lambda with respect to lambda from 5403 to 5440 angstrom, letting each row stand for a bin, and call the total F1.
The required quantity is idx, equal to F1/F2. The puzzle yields 0.96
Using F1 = 474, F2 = 494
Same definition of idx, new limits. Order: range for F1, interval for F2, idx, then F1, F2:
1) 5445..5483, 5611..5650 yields 0.99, 505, 511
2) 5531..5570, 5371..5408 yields 1.04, 504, 484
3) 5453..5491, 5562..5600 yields 1.03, 501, 487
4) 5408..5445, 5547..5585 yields 0.97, 479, 492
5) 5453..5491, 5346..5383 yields 1.03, 501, 484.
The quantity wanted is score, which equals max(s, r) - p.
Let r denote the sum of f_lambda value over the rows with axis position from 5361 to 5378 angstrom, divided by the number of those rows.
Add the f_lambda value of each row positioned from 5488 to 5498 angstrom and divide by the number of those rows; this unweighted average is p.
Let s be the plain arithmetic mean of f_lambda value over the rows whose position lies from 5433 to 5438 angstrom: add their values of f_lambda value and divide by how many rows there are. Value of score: -0.25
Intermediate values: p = 13.3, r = 12.8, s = 13.1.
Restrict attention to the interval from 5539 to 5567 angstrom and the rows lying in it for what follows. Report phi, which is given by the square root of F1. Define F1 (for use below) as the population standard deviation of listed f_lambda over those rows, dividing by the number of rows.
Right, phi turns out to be 0.64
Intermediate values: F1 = 0.41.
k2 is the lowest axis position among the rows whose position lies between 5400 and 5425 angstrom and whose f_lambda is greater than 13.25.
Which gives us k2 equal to 5424.06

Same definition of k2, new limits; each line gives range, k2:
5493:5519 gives 5494.45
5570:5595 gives 5578.59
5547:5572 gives 5552.96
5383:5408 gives 5384.24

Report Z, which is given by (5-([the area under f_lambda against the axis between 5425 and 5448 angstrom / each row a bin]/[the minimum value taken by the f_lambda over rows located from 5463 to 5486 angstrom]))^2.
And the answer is 362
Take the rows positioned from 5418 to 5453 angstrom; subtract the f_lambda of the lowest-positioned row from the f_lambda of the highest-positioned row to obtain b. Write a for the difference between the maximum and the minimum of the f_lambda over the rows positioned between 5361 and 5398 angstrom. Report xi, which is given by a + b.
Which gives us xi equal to 3.8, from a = 3.0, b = 0.8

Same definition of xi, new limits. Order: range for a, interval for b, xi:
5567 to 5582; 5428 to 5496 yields 0.8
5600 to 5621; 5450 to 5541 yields 2.2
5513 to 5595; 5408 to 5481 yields 5.0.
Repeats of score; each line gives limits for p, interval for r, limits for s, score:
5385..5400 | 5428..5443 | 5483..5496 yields -0.04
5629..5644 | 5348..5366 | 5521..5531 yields 0.35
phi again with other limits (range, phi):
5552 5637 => 0.76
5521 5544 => 0.91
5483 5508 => 0.52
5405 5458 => 0.86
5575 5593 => 0.83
